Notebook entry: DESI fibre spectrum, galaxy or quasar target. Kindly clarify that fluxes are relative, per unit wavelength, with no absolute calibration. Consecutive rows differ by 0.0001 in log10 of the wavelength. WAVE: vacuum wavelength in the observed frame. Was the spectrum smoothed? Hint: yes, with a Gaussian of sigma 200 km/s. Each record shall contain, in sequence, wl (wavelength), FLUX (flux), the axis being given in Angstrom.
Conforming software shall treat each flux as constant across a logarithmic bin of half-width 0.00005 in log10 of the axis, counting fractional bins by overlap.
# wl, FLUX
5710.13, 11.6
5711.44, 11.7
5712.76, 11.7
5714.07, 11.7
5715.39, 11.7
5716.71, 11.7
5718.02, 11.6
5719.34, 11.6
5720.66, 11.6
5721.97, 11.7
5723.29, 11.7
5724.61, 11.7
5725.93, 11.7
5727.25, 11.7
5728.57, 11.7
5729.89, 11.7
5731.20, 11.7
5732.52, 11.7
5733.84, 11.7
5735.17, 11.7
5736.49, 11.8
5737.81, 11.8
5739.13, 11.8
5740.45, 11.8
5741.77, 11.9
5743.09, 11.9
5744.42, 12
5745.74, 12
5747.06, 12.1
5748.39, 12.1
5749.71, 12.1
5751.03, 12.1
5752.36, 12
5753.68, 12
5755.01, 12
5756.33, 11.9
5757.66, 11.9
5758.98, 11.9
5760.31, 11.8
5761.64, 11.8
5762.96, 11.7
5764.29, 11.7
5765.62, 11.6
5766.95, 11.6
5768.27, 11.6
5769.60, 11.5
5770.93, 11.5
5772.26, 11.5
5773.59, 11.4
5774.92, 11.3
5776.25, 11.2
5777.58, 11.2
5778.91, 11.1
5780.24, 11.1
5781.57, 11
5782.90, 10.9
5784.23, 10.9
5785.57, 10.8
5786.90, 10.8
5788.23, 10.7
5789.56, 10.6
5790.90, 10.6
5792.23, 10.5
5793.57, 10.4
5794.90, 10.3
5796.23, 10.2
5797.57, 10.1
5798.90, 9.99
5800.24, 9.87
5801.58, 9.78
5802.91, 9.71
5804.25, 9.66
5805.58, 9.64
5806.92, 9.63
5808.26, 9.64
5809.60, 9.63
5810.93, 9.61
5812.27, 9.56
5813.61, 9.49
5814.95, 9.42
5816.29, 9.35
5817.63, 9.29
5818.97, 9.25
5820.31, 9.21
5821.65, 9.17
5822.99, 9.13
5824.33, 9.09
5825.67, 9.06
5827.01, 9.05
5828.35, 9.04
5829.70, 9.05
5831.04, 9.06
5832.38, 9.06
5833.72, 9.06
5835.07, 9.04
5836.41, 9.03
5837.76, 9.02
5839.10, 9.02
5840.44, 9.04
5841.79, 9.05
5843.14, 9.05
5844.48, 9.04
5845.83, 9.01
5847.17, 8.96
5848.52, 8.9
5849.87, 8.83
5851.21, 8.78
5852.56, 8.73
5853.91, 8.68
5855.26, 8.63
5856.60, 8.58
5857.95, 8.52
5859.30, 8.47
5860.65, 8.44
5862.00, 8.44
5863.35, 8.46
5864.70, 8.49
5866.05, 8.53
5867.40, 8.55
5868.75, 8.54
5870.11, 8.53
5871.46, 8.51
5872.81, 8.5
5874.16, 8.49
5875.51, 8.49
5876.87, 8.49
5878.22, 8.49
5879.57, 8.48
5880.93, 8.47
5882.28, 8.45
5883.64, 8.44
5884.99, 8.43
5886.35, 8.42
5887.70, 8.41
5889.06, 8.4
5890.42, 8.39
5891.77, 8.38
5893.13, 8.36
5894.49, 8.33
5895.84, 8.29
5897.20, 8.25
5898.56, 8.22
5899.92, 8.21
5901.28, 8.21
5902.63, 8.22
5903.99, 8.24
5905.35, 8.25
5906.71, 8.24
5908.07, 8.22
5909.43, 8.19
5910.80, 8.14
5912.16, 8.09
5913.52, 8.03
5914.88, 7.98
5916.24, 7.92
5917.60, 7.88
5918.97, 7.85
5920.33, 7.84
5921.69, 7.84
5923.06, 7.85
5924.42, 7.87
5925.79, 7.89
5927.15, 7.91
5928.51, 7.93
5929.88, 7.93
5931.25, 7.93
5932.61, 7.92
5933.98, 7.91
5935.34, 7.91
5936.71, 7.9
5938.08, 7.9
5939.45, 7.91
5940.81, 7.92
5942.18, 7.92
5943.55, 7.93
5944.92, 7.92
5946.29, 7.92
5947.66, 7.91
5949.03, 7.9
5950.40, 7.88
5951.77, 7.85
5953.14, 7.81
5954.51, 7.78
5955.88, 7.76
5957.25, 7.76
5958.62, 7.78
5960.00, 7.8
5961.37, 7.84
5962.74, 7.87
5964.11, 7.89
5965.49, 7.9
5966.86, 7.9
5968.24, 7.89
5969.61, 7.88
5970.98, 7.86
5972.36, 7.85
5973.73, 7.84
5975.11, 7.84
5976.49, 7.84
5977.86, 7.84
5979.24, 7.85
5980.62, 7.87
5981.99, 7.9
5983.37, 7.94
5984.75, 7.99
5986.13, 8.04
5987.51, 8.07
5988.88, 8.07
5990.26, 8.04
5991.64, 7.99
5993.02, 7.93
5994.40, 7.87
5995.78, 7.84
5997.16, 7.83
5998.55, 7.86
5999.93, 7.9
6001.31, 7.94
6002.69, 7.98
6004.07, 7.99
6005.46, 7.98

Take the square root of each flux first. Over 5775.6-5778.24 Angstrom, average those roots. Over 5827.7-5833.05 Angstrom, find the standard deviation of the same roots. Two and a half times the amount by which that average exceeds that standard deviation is 8.36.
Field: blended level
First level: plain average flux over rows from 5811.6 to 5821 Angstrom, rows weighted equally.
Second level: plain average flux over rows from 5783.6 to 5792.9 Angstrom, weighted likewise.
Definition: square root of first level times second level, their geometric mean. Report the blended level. 10.0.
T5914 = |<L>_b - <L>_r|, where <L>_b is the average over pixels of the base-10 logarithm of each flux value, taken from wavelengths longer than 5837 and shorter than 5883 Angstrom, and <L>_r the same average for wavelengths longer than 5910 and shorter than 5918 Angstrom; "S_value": 0.034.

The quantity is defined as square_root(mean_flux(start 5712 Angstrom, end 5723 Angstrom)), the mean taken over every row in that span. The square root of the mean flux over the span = 3.4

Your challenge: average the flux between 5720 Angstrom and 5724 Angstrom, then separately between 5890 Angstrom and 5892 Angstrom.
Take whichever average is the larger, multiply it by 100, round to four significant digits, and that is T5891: 1167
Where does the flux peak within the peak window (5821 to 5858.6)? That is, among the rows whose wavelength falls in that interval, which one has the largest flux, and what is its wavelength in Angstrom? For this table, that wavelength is 5821.65 Angstrom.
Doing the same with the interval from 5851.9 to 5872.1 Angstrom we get 5852.56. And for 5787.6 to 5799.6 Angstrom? 5788.23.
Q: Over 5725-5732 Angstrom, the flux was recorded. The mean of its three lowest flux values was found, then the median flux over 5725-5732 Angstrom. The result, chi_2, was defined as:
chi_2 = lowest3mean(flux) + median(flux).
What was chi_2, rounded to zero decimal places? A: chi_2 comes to 23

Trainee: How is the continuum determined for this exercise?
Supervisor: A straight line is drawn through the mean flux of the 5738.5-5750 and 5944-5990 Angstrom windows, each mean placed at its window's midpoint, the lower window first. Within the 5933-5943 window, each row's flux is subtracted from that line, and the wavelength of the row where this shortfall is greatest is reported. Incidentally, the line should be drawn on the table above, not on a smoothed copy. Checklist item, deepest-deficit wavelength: 5933.98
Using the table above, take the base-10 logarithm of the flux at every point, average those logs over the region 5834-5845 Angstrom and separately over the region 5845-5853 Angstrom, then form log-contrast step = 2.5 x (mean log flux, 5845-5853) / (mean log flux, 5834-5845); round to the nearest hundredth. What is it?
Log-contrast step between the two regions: 2.48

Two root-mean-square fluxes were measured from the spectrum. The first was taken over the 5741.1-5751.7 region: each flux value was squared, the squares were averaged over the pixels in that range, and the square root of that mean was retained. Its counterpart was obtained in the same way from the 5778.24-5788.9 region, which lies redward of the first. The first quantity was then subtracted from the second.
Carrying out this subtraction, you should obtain -1.1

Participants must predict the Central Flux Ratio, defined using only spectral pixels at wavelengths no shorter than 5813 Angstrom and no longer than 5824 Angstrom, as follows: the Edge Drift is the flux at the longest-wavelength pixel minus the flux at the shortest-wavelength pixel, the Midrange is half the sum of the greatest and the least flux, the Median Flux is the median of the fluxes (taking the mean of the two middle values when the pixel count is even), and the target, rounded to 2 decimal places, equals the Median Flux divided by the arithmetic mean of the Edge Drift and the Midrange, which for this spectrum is 2.07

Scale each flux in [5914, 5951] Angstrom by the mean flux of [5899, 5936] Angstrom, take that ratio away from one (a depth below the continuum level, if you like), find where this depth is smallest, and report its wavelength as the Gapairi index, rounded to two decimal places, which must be 5914.88 Angstrom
